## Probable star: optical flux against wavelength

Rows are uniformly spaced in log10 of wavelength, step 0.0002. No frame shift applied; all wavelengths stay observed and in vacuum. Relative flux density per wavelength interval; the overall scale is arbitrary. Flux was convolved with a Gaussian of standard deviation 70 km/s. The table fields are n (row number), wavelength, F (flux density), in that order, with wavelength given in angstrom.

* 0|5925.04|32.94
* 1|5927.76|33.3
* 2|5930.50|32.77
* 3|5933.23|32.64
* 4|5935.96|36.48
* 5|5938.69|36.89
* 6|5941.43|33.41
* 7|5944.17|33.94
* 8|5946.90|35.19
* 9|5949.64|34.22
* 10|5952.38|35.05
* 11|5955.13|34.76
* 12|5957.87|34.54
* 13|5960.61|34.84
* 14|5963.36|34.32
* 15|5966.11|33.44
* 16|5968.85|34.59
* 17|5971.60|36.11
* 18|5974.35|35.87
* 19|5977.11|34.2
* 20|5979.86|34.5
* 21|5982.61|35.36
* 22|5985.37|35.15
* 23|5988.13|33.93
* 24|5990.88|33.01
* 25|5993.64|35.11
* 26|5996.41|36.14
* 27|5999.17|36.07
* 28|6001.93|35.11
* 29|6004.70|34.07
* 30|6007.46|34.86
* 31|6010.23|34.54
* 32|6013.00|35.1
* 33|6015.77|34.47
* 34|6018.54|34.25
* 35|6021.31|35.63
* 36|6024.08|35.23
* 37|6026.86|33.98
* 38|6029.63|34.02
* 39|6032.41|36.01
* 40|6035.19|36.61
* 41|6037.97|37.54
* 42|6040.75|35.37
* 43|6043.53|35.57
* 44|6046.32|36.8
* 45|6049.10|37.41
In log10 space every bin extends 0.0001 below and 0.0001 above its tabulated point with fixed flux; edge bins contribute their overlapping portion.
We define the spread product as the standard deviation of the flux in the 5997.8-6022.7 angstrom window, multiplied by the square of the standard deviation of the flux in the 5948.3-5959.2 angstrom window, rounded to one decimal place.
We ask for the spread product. 0.1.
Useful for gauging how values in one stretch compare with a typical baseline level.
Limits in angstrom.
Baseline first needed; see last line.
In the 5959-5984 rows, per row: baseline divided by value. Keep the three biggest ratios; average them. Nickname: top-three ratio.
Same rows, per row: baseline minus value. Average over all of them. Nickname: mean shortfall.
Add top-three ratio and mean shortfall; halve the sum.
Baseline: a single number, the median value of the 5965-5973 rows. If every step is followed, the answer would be 0.40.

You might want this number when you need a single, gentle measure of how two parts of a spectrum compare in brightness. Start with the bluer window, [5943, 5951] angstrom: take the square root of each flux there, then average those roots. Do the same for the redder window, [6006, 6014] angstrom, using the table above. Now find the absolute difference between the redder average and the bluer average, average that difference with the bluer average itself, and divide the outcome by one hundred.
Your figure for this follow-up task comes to 0.0295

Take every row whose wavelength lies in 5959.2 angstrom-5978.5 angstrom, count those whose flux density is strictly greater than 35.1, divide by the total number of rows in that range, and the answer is 0.29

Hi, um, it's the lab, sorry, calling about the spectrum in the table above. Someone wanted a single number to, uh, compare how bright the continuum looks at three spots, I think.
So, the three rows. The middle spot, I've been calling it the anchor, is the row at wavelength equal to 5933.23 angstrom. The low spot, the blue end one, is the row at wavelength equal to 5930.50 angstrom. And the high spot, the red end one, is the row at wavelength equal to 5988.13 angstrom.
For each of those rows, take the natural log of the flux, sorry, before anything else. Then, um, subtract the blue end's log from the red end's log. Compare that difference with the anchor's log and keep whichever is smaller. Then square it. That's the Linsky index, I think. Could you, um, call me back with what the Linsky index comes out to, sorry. 0.0012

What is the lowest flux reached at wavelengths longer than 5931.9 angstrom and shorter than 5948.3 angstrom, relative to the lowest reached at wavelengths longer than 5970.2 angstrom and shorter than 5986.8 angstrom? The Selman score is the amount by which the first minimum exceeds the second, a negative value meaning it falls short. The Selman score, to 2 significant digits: -1.6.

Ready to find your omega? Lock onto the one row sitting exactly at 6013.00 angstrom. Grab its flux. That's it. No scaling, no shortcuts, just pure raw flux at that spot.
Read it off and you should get 35.1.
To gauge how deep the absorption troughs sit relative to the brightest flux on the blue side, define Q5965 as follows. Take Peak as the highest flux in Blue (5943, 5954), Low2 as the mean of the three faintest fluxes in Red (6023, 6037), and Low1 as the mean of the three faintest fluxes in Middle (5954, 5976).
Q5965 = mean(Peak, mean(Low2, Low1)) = 34.7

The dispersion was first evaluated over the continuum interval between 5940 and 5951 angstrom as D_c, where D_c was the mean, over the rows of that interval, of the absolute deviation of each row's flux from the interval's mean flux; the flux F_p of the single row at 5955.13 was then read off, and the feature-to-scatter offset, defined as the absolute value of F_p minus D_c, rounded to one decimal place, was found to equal 34.2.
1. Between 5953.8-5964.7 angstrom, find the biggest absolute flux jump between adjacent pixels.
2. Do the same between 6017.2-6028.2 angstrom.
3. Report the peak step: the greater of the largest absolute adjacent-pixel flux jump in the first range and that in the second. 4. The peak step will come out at 1.4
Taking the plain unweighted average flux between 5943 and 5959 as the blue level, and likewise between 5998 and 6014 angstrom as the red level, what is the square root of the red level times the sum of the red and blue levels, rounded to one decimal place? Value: 49.3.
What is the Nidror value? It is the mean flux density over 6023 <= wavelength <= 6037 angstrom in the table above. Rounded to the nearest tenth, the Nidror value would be 35.2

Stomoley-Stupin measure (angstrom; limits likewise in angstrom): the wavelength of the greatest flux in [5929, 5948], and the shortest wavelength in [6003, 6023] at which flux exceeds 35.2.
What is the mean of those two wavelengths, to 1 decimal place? 5980.0 angstrom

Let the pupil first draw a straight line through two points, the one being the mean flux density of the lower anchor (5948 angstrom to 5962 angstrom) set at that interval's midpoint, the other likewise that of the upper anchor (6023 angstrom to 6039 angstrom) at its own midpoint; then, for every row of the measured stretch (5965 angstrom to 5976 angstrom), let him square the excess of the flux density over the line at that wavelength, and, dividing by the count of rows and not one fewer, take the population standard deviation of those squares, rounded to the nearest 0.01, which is 0.69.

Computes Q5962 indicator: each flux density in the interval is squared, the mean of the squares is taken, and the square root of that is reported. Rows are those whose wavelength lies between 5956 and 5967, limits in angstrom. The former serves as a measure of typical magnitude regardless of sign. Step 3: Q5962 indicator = 34.3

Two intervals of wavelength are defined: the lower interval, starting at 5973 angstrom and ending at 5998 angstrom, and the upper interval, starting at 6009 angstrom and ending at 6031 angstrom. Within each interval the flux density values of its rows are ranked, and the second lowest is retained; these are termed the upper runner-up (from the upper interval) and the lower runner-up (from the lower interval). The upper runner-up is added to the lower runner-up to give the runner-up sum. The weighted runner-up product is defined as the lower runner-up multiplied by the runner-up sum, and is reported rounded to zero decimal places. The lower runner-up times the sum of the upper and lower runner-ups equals 2306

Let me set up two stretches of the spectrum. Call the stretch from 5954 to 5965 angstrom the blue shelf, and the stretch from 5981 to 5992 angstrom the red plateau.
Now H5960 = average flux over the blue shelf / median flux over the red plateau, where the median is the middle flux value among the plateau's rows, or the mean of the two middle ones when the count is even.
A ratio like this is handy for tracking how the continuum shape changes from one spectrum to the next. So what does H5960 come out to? 1.00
